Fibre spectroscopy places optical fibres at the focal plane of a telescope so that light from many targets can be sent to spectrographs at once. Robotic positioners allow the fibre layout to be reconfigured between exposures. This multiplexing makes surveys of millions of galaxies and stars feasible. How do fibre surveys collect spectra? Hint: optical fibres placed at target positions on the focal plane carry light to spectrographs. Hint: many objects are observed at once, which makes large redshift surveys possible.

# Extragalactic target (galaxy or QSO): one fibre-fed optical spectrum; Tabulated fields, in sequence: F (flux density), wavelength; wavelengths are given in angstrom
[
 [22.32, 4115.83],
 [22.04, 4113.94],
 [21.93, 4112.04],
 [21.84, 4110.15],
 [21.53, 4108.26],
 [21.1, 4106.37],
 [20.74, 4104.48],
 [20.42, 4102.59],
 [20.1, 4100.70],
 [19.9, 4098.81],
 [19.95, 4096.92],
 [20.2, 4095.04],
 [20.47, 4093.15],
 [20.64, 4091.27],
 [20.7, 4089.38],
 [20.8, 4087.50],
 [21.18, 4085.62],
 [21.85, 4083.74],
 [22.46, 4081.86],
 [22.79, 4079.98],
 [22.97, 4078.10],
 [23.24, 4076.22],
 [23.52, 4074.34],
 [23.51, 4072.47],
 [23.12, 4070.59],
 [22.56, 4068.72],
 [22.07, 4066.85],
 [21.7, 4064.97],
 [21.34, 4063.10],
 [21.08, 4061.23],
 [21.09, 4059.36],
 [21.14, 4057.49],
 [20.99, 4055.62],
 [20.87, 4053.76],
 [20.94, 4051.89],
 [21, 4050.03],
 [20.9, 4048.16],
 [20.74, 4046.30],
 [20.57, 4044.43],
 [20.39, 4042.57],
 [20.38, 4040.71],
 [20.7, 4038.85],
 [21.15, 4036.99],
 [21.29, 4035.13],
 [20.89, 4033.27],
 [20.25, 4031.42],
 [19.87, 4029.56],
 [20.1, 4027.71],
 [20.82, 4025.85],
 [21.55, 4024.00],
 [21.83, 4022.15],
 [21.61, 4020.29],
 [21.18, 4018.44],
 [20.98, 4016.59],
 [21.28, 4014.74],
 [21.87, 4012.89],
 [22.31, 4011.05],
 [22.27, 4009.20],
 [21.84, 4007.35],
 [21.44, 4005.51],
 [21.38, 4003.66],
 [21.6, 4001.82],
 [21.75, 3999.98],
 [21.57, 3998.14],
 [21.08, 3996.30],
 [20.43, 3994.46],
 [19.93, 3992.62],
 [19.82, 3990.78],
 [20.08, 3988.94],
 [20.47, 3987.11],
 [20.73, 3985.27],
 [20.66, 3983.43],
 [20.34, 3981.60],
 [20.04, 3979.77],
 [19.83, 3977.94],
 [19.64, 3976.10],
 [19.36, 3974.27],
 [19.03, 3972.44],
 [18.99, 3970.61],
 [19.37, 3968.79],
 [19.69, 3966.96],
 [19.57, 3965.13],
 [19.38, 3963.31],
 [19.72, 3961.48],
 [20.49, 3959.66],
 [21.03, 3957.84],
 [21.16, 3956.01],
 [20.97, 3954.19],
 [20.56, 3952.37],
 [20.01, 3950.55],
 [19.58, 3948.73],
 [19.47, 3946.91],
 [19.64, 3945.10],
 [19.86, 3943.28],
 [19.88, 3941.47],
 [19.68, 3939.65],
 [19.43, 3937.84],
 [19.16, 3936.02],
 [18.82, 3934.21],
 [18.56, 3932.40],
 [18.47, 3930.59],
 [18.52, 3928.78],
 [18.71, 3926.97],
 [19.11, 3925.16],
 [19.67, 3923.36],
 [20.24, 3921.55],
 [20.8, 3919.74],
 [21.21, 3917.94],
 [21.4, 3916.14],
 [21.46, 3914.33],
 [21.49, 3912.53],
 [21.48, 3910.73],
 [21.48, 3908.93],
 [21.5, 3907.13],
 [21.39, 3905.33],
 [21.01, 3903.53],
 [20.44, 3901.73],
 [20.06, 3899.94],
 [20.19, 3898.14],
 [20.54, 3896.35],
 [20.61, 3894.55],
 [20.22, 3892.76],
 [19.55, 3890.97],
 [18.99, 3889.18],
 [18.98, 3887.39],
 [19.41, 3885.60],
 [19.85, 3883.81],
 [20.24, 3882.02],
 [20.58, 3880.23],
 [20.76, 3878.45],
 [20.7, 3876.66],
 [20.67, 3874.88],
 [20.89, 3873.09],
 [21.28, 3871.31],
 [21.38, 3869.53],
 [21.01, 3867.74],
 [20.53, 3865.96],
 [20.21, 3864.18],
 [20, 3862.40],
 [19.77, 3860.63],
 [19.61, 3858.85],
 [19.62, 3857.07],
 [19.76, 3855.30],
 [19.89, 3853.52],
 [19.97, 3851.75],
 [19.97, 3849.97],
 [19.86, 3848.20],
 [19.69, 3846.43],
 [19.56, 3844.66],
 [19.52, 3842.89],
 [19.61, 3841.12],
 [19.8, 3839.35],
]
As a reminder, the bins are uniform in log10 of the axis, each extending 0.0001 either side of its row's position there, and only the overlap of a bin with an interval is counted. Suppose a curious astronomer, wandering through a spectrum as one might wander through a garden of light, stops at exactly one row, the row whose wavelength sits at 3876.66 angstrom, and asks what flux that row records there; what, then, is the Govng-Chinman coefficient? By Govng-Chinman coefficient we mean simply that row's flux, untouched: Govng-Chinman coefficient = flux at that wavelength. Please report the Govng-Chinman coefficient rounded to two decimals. 20.70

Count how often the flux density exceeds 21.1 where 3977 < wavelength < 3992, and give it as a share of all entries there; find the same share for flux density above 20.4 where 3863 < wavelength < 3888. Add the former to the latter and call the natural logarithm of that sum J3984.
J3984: -0.44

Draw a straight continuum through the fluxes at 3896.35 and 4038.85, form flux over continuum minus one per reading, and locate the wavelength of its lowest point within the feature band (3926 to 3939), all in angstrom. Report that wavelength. 3930.59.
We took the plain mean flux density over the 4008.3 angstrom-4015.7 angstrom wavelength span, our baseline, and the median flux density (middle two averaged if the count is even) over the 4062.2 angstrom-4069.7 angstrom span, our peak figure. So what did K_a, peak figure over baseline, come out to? 1.00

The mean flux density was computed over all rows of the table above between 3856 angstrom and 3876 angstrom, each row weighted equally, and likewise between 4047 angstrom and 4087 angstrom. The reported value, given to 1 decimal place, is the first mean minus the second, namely -1.5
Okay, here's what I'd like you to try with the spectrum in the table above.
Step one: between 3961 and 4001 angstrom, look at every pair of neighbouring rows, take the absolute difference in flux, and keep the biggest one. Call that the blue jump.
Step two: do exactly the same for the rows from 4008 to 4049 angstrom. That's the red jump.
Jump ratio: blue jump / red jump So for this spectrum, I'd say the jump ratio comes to 0.89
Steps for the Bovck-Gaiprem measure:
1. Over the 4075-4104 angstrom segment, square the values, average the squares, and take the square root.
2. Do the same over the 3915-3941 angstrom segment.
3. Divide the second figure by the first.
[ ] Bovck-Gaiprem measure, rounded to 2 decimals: 0.92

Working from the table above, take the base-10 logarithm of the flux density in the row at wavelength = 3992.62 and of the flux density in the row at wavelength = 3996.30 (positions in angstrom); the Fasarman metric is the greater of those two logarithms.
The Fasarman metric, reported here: 1.32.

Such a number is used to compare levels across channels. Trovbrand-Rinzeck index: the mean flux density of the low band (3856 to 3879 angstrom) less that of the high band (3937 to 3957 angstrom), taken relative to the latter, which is 0.02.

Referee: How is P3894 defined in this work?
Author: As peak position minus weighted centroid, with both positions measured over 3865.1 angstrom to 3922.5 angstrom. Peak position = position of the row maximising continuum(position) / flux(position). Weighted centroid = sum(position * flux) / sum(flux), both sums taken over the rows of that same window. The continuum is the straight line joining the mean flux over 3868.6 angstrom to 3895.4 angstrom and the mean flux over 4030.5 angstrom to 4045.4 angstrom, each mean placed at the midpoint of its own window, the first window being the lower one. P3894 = -6.5 angstrom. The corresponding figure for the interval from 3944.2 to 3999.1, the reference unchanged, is -1.1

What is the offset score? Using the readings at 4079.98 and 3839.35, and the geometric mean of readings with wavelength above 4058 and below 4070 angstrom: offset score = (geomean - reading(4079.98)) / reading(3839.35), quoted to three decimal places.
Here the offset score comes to -0.058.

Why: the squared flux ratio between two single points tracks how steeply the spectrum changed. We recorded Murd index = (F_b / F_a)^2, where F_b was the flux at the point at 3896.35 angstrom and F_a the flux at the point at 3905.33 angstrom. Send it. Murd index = 0.92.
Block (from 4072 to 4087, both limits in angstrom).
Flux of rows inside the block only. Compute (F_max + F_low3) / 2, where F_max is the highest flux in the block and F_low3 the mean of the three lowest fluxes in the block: 22.7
